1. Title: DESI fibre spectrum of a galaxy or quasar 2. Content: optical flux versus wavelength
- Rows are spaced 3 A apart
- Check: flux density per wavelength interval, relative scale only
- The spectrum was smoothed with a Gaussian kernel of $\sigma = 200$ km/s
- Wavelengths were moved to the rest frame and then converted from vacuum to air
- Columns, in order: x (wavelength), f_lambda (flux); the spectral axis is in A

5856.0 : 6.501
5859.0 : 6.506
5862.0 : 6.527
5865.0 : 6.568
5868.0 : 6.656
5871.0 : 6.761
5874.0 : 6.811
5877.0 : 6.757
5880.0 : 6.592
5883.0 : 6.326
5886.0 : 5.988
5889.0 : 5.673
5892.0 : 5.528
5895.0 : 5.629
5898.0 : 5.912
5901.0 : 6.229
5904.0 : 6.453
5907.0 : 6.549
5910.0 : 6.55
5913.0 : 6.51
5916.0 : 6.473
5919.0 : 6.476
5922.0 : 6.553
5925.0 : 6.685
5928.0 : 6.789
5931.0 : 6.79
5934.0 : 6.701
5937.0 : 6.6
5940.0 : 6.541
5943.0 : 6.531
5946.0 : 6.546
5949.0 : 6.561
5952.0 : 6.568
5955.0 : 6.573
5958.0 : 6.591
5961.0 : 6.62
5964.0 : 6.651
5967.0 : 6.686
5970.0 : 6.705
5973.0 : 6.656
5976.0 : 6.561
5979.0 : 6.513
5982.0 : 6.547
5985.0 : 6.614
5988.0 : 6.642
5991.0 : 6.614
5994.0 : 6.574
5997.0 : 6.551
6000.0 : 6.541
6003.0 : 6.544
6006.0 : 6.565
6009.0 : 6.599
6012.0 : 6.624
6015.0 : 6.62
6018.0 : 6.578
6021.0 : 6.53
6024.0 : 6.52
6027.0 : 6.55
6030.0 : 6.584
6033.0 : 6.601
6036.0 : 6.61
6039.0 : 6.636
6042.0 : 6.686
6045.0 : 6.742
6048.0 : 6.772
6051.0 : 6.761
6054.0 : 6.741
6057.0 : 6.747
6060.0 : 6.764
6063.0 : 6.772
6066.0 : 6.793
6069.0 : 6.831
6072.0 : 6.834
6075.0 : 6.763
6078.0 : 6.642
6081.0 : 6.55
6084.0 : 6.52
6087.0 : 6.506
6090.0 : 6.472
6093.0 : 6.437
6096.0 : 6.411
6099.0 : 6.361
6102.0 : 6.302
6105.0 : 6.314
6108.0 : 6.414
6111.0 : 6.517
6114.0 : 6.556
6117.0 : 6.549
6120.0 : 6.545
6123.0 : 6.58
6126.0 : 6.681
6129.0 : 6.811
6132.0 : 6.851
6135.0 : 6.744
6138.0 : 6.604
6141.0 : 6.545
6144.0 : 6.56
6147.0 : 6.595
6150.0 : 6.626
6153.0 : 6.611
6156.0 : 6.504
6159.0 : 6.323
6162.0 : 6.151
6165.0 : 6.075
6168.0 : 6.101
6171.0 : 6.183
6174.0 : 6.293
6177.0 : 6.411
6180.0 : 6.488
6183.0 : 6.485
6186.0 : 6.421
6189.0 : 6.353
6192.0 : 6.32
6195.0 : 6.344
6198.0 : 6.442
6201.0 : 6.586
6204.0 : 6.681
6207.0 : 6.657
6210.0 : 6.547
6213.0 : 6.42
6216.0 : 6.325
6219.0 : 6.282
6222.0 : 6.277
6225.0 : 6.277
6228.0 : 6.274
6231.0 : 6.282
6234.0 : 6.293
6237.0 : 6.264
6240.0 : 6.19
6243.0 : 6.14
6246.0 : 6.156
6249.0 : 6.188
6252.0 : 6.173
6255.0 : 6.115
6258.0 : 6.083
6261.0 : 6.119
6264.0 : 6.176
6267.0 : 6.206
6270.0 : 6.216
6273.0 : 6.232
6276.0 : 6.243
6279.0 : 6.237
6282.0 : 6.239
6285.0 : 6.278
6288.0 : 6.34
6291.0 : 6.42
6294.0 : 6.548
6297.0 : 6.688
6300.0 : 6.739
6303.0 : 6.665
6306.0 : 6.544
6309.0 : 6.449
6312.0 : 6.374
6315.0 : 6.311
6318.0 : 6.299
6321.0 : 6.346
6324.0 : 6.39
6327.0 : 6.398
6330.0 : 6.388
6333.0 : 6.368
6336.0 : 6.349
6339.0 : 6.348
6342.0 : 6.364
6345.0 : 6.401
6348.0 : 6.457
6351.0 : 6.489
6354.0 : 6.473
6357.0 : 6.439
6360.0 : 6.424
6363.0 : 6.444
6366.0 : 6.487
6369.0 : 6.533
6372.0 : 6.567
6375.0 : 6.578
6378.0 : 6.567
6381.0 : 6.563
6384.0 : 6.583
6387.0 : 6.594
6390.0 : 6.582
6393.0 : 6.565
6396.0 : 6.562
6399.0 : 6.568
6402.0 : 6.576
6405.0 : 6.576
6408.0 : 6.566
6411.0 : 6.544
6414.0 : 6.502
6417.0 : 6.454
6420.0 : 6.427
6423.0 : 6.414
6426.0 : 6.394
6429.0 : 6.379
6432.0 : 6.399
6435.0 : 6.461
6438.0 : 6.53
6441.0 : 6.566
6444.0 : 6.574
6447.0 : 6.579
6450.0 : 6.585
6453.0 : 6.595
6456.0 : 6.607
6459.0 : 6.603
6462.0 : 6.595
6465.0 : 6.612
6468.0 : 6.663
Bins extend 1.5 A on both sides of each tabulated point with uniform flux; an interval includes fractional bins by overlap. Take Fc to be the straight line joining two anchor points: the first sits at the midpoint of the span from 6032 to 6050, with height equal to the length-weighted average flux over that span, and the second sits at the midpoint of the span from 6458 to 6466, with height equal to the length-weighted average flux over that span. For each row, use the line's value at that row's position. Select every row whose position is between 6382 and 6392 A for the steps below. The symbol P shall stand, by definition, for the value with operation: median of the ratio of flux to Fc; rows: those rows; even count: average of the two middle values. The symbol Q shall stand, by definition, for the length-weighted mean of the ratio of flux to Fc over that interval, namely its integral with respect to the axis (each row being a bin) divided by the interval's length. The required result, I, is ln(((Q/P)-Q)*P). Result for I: -5.3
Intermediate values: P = 0.995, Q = 0.995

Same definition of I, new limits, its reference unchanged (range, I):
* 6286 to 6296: -3.5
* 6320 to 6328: -3.4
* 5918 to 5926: -3.8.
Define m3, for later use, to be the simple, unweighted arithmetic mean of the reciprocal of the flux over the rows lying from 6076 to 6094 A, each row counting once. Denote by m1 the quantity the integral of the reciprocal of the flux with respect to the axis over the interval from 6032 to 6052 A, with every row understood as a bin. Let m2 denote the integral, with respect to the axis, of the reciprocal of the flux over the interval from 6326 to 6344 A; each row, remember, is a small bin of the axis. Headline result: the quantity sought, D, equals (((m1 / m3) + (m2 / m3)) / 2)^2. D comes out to 360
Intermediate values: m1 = 3.0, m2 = 2.8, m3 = 0.153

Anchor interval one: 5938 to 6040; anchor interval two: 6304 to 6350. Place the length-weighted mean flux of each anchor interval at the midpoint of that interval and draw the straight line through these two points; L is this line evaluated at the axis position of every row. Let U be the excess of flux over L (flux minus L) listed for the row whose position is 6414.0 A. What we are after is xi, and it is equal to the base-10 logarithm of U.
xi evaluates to -0.8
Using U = 0.16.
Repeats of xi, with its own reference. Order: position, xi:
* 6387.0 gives -0.6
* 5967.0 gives -1.1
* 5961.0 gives -1.8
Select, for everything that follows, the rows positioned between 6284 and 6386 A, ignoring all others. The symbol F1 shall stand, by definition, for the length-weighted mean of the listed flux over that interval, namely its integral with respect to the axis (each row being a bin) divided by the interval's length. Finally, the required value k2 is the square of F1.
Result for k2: 41.7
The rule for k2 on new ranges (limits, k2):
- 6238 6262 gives 37.8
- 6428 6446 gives 42.1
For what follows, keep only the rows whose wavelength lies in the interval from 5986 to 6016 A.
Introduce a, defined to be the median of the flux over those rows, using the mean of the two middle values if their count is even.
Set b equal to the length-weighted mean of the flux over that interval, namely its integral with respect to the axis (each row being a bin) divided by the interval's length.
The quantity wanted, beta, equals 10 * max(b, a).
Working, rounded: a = 6.59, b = 6.59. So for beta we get 65.9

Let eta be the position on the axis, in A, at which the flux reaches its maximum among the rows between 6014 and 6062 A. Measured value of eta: 6048.0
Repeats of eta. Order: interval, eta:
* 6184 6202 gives 6201.0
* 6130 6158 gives 6132.0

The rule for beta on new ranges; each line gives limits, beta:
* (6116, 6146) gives 66.5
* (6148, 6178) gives 63.3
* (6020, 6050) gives 66.3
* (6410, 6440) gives 64.5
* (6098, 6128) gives 65.3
